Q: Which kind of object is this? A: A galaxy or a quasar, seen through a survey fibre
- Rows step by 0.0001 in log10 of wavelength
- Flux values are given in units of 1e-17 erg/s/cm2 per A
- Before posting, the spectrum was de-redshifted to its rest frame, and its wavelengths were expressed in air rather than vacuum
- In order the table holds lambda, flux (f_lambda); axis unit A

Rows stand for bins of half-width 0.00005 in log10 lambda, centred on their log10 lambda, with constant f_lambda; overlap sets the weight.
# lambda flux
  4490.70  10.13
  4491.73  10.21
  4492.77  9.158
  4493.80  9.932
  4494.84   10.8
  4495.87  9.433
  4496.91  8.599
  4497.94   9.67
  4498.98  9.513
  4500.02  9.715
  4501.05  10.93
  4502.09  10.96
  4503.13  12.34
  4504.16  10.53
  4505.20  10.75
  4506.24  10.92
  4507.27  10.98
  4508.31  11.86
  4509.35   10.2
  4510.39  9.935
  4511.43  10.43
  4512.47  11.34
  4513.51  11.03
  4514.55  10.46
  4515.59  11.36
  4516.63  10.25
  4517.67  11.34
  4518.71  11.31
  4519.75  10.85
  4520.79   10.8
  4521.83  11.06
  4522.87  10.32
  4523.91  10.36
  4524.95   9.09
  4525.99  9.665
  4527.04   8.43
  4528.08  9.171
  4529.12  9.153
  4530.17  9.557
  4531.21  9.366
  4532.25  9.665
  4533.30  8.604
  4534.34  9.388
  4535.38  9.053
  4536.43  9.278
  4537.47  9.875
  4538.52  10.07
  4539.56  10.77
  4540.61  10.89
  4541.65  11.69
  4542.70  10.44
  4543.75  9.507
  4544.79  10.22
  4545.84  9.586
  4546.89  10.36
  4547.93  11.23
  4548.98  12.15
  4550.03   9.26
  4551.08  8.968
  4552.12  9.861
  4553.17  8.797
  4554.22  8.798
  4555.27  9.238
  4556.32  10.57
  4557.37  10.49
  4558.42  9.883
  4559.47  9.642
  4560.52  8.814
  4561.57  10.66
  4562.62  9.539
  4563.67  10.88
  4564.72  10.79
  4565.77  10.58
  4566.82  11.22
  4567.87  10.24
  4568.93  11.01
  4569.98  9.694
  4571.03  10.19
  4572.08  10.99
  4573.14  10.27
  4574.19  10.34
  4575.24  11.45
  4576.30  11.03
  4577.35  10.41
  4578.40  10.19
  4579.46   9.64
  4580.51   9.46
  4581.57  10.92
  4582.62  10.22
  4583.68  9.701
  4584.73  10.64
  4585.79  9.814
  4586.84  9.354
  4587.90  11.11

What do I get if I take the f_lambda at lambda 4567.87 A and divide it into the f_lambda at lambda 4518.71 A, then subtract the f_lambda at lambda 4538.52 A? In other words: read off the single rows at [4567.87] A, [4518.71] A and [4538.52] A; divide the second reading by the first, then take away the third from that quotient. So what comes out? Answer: -9.0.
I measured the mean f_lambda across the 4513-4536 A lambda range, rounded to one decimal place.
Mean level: 10.0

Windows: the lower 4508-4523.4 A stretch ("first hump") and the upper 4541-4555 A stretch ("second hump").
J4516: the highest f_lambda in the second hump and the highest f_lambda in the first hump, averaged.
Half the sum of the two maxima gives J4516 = 12.0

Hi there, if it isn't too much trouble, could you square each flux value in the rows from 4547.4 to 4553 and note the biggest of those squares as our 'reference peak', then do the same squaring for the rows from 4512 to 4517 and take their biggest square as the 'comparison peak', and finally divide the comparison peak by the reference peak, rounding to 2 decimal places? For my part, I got 0.87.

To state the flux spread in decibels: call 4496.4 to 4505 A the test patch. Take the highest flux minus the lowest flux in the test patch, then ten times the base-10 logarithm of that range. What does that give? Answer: 5.7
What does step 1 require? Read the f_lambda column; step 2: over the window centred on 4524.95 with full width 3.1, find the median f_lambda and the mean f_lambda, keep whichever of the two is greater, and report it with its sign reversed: -9.7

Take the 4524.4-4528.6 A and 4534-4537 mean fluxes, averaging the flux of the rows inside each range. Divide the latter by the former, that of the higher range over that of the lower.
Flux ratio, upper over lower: 1.02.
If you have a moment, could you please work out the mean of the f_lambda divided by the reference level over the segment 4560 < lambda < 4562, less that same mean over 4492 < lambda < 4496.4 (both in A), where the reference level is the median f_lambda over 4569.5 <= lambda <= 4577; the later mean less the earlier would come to -0.01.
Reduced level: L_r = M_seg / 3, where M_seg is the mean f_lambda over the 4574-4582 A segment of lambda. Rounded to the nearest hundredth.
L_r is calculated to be 3.48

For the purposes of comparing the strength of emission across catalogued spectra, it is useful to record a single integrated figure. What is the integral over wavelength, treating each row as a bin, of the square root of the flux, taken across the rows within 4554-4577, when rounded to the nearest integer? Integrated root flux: 74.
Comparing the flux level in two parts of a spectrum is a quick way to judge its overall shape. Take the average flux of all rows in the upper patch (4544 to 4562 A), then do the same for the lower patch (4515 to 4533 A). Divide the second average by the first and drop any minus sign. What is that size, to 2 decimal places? 1.02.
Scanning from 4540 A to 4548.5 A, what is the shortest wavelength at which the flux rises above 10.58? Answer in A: 4540.61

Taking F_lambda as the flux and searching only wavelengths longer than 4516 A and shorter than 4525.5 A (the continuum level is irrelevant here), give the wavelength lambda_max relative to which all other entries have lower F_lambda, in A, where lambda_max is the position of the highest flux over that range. 4517.67 A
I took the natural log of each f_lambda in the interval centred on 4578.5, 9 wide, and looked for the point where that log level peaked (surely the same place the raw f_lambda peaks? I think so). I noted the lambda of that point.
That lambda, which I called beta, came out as 4575.24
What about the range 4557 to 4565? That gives 4563.67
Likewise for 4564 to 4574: 4566.82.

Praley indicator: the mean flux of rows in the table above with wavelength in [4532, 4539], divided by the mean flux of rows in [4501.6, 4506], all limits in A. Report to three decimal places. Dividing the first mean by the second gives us 0.845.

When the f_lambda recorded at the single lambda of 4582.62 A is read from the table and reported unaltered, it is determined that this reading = 10.22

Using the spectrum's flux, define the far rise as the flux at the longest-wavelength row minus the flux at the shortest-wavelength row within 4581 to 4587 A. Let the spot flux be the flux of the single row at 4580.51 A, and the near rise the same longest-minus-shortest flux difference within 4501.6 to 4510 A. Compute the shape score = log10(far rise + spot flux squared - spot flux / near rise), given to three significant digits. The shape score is 2.00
